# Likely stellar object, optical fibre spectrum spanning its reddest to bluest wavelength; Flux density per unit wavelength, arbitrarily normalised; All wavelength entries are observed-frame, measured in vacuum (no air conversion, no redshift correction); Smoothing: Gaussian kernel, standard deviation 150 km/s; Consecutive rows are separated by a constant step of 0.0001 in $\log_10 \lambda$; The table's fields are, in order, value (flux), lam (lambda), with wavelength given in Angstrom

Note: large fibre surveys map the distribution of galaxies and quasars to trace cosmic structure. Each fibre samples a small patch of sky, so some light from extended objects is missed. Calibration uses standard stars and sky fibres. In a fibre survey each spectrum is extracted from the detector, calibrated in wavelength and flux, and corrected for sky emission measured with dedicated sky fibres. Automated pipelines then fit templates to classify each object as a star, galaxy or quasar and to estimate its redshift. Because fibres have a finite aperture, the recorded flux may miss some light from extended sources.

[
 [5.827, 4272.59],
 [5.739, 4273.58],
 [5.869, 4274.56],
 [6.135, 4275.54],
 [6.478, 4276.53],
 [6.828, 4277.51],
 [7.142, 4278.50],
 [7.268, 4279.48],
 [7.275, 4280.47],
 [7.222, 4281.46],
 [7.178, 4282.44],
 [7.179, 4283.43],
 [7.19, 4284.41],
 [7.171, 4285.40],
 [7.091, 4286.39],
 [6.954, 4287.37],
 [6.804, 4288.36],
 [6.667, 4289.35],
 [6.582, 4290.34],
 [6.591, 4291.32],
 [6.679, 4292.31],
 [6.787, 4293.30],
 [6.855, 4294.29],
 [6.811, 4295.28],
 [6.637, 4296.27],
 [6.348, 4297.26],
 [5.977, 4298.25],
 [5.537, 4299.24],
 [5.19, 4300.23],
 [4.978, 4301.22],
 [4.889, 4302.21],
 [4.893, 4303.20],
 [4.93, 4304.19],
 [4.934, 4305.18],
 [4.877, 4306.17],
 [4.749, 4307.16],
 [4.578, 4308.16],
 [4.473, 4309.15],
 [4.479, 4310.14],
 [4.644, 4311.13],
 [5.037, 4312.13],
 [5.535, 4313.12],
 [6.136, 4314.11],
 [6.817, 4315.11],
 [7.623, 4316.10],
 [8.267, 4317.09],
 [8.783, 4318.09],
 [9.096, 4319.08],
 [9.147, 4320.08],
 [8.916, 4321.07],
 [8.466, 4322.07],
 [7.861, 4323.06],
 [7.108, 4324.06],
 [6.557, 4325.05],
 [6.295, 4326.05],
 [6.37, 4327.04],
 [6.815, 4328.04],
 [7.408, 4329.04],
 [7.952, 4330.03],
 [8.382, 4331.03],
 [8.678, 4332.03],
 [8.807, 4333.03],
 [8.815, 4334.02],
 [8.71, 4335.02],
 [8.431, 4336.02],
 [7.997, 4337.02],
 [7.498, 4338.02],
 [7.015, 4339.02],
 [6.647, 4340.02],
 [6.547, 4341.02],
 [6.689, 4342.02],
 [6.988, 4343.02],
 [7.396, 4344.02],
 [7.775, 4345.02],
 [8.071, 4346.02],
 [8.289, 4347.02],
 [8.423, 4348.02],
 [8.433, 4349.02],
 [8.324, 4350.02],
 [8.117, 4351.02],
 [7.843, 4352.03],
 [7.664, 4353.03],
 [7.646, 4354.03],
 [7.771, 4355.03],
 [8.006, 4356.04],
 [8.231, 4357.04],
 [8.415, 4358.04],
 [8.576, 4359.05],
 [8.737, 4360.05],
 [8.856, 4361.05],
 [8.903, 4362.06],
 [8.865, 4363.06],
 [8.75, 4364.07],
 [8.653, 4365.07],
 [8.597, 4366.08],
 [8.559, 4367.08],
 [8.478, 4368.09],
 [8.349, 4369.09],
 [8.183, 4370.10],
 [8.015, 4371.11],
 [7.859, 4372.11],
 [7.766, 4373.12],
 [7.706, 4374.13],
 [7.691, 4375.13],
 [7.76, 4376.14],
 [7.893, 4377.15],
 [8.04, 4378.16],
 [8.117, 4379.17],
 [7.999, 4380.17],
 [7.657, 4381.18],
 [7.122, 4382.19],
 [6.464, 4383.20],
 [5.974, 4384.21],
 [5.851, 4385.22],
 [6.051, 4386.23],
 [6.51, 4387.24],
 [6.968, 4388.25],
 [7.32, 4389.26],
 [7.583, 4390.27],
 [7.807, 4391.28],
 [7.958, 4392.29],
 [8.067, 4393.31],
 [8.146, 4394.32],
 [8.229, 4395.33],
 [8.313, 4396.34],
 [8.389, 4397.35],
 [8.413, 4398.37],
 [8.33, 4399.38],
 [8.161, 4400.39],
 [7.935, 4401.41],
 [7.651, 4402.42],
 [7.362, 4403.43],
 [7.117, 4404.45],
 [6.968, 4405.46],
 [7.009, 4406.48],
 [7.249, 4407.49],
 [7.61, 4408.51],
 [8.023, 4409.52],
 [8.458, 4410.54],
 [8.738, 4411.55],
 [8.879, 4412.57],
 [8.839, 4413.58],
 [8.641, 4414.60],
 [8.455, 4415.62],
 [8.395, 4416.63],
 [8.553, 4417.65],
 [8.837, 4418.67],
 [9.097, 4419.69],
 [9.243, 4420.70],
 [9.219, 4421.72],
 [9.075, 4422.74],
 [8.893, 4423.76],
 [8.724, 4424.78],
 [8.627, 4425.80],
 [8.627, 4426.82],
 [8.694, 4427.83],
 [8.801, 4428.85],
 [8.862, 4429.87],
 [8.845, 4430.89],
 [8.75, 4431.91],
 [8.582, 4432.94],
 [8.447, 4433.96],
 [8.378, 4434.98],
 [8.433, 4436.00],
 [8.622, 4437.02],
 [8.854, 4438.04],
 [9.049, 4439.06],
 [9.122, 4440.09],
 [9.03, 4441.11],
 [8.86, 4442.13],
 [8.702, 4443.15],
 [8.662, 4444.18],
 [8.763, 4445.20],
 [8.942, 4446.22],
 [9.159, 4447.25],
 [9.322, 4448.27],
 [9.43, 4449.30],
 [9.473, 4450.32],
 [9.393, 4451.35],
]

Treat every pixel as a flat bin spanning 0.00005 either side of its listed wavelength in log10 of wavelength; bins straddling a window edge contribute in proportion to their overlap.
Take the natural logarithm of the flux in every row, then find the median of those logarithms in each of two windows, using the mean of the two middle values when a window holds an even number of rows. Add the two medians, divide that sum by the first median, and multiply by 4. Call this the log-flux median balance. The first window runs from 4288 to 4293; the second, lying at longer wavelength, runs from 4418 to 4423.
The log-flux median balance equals 8.66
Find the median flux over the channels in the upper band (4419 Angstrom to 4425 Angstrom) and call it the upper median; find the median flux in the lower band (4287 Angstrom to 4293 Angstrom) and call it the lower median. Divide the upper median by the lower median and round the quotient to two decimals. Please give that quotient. 1.36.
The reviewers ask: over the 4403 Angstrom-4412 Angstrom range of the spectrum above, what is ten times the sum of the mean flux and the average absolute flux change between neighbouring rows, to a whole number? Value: 79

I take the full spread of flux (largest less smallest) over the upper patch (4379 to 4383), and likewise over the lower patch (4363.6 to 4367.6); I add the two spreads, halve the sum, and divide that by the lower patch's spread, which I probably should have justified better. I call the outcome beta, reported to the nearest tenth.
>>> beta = 3.1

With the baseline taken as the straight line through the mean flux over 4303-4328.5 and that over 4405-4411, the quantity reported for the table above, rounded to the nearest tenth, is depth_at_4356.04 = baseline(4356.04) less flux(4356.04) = -1.1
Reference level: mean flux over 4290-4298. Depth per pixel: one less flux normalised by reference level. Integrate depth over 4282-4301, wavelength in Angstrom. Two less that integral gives 1.9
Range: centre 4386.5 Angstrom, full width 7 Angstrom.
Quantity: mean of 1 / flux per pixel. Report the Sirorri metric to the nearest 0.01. 0.16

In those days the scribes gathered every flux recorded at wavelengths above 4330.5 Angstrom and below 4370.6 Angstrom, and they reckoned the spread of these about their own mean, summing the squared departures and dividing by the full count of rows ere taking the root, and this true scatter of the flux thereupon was 0.6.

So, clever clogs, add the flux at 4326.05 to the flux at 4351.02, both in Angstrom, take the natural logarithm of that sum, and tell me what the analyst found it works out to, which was 2.67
